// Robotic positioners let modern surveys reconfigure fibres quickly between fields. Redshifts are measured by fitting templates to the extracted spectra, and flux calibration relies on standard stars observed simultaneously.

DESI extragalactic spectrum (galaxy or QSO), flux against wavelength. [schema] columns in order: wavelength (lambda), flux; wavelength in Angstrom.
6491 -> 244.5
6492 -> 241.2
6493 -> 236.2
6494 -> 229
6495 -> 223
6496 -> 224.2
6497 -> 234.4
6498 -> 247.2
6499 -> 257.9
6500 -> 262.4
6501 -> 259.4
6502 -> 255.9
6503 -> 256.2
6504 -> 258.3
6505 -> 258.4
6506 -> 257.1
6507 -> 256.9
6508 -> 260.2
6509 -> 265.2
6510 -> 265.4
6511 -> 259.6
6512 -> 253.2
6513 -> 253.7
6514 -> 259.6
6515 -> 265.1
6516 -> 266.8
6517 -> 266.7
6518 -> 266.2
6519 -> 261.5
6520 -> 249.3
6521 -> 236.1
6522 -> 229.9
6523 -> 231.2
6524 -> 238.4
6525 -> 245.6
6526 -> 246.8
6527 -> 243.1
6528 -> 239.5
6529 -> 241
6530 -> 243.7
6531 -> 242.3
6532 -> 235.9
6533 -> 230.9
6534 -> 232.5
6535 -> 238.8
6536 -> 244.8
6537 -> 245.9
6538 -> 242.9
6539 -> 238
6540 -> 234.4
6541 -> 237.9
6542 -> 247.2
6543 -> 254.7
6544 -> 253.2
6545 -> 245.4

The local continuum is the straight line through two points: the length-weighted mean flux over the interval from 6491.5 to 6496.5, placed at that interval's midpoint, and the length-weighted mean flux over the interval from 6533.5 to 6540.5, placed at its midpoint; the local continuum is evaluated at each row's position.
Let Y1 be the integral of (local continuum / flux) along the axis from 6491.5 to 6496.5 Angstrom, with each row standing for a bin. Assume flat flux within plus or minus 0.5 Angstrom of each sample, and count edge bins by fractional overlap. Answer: 5.0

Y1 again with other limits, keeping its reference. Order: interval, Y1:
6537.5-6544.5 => 6.9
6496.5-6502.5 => 5.5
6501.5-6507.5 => 5.4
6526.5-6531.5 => 4.9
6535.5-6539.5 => 3.9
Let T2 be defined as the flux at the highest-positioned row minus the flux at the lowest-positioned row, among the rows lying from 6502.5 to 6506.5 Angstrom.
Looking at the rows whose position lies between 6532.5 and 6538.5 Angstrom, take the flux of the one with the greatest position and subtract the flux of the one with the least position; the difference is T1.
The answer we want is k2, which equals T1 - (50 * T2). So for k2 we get -33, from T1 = 12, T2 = 1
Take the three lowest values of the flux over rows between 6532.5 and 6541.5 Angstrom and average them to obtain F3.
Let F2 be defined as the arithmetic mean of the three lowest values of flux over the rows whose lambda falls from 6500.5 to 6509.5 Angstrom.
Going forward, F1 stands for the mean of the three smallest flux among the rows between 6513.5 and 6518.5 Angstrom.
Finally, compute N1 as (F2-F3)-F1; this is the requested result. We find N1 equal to -240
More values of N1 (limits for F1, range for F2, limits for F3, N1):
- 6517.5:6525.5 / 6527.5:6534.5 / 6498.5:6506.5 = -256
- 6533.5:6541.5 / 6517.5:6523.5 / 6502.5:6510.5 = -259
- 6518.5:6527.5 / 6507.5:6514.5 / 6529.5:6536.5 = -210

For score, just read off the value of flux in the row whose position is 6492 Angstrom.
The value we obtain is 241.2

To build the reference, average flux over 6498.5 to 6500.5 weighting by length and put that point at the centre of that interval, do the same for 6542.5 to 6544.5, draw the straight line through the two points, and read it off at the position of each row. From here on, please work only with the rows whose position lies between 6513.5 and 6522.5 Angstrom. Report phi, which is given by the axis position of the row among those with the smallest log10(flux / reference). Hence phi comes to 6522 Angstrom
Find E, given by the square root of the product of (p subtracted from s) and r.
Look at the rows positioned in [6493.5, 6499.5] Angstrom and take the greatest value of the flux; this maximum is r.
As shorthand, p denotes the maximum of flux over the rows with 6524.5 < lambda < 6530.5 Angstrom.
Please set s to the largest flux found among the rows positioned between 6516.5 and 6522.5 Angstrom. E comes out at 72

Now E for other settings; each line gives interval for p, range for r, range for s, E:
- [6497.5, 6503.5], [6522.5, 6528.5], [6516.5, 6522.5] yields 33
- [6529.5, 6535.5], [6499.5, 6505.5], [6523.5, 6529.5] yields 29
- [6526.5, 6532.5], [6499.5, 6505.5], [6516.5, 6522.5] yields 78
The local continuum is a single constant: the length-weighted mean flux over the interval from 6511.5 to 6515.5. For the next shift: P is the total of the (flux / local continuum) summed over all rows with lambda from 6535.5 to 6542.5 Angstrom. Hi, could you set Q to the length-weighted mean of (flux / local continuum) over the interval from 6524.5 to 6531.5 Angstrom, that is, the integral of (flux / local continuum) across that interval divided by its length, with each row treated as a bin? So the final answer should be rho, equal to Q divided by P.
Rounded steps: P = 6.56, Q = 0.943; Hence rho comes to 0.144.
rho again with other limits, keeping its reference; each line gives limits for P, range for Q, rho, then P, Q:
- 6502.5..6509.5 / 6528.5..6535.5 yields 0.131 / 7.03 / 0.922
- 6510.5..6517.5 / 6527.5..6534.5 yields 0.130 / 7.08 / 0.923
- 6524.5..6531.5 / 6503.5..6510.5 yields 0.153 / 6.60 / 1.009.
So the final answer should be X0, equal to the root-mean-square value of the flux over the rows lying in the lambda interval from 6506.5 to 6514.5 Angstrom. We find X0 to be 259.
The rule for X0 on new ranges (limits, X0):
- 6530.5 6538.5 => 239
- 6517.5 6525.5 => 245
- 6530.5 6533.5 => 236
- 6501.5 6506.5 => 257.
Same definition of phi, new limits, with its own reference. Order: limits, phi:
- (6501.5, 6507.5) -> 6502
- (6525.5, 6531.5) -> 6528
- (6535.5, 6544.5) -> 6540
